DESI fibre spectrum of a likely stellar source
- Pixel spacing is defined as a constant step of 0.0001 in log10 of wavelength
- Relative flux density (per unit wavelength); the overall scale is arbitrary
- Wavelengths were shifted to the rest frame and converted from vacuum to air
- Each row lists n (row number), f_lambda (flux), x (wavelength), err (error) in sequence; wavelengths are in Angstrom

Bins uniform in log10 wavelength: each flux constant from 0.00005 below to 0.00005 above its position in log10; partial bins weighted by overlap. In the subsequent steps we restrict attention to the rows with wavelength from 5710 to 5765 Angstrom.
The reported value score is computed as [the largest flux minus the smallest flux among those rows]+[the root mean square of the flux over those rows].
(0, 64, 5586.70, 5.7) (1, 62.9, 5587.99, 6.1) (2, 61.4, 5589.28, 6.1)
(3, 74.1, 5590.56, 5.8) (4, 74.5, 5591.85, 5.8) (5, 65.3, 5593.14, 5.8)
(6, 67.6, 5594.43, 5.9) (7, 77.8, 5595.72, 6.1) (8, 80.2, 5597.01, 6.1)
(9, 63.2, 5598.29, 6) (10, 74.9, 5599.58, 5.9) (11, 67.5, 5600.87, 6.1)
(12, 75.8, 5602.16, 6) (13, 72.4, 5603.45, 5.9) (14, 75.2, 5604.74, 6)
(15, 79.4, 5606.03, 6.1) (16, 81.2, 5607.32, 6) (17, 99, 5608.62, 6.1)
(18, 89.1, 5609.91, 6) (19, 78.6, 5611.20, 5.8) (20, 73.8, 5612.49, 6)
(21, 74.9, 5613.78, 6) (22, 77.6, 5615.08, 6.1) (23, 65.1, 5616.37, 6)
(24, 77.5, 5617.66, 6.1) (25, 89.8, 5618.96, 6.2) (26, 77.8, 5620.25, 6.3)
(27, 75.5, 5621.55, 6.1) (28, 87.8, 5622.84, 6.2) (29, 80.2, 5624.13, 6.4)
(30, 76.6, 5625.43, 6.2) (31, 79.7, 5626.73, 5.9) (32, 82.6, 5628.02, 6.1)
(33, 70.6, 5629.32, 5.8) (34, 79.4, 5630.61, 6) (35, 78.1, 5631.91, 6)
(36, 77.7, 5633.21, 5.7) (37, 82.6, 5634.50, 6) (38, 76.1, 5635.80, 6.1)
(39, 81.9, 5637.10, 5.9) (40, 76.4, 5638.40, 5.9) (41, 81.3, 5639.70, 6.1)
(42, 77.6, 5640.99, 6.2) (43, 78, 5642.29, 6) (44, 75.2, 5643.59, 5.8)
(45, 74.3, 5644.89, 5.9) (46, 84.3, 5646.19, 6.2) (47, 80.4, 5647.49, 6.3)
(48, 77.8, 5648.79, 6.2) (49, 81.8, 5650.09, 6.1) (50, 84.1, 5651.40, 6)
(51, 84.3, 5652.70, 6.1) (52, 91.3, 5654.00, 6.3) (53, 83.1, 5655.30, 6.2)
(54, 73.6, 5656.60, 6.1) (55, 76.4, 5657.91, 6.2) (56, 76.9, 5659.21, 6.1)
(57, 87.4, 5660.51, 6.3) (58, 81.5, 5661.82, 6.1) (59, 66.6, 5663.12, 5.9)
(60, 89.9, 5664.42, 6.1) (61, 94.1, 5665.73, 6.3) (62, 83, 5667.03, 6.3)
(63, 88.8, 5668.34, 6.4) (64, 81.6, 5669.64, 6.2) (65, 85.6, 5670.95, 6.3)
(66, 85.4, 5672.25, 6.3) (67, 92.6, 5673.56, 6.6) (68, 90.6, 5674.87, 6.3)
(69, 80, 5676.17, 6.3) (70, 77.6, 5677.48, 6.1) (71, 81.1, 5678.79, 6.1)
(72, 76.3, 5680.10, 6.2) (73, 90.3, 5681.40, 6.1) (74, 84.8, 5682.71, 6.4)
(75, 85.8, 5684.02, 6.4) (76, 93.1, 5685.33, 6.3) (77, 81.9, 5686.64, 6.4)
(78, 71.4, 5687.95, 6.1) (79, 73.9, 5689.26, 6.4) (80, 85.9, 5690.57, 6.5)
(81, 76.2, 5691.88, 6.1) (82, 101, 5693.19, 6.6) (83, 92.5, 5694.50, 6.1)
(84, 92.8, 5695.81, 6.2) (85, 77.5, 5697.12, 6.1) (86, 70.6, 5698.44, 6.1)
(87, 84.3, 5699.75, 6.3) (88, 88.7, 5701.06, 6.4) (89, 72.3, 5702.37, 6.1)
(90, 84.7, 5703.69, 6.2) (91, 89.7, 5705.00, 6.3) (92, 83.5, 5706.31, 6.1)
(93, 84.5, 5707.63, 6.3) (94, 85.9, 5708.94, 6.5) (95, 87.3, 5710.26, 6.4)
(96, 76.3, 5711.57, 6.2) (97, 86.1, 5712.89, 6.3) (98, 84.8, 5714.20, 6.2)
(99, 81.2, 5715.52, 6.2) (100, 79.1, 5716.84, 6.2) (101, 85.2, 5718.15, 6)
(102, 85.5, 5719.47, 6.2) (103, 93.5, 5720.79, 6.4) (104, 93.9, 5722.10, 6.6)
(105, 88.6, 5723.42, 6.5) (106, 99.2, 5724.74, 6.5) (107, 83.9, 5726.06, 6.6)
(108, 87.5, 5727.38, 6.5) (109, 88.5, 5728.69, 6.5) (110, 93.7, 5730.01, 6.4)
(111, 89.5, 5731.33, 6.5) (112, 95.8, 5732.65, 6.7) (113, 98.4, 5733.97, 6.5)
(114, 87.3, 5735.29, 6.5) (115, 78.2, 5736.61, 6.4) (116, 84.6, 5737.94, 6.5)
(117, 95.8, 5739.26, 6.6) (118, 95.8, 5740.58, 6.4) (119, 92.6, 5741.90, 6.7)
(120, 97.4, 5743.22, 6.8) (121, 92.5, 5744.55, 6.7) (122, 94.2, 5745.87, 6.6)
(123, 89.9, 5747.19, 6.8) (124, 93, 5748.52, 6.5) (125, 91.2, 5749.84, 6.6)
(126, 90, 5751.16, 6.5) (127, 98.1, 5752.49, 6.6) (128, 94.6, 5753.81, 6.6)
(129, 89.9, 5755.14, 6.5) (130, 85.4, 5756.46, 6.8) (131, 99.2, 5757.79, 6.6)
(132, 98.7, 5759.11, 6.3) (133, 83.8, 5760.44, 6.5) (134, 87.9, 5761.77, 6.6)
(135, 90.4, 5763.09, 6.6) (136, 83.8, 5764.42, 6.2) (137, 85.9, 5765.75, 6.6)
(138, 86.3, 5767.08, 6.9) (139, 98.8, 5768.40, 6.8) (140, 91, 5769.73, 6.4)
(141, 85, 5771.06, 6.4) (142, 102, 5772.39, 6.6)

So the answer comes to 113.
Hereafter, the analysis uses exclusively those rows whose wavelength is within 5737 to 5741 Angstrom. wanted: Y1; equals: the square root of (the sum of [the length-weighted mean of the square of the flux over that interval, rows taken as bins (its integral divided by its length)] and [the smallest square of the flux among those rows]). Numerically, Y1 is 124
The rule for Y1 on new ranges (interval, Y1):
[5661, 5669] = 108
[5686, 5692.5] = 106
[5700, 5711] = 111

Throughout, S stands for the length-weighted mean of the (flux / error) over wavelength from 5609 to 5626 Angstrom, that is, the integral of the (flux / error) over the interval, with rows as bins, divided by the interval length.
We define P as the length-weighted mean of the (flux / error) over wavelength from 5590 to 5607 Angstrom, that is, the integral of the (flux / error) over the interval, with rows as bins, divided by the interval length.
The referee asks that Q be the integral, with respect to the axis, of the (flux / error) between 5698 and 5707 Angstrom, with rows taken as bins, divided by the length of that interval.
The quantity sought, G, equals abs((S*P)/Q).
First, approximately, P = 12.25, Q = 13.22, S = 13.0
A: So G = 12.0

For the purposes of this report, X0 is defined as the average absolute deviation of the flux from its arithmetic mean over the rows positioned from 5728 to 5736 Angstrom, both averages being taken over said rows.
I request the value 3.8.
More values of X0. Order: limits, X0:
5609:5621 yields 5.1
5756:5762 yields 6.4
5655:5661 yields 4.6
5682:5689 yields 5.4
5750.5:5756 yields 3.2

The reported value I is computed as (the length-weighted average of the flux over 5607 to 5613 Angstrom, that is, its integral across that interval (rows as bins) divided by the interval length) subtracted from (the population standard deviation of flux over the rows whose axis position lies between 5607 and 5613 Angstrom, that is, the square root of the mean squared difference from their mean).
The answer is -75.9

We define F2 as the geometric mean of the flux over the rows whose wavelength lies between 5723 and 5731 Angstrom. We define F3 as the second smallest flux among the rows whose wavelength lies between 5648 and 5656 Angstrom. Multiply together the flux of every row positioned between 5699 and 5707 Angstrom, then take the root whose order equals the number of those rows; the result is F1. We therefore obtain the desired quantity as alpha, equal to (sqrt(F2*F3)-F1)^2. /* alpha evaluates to 5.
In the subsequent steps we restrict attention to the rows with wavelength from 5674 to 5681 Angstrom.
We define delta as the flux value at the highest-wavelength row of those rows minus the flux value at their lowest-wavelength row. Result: -14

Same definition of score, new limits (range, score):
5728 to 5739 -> 110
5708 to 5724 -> 103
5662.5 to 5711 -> 119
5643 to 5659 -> 98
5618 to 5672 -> 108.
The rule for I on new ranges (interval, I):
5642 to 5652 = -75.9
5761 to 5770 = -84.5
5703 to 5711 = -83.7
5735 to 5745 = -84.3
